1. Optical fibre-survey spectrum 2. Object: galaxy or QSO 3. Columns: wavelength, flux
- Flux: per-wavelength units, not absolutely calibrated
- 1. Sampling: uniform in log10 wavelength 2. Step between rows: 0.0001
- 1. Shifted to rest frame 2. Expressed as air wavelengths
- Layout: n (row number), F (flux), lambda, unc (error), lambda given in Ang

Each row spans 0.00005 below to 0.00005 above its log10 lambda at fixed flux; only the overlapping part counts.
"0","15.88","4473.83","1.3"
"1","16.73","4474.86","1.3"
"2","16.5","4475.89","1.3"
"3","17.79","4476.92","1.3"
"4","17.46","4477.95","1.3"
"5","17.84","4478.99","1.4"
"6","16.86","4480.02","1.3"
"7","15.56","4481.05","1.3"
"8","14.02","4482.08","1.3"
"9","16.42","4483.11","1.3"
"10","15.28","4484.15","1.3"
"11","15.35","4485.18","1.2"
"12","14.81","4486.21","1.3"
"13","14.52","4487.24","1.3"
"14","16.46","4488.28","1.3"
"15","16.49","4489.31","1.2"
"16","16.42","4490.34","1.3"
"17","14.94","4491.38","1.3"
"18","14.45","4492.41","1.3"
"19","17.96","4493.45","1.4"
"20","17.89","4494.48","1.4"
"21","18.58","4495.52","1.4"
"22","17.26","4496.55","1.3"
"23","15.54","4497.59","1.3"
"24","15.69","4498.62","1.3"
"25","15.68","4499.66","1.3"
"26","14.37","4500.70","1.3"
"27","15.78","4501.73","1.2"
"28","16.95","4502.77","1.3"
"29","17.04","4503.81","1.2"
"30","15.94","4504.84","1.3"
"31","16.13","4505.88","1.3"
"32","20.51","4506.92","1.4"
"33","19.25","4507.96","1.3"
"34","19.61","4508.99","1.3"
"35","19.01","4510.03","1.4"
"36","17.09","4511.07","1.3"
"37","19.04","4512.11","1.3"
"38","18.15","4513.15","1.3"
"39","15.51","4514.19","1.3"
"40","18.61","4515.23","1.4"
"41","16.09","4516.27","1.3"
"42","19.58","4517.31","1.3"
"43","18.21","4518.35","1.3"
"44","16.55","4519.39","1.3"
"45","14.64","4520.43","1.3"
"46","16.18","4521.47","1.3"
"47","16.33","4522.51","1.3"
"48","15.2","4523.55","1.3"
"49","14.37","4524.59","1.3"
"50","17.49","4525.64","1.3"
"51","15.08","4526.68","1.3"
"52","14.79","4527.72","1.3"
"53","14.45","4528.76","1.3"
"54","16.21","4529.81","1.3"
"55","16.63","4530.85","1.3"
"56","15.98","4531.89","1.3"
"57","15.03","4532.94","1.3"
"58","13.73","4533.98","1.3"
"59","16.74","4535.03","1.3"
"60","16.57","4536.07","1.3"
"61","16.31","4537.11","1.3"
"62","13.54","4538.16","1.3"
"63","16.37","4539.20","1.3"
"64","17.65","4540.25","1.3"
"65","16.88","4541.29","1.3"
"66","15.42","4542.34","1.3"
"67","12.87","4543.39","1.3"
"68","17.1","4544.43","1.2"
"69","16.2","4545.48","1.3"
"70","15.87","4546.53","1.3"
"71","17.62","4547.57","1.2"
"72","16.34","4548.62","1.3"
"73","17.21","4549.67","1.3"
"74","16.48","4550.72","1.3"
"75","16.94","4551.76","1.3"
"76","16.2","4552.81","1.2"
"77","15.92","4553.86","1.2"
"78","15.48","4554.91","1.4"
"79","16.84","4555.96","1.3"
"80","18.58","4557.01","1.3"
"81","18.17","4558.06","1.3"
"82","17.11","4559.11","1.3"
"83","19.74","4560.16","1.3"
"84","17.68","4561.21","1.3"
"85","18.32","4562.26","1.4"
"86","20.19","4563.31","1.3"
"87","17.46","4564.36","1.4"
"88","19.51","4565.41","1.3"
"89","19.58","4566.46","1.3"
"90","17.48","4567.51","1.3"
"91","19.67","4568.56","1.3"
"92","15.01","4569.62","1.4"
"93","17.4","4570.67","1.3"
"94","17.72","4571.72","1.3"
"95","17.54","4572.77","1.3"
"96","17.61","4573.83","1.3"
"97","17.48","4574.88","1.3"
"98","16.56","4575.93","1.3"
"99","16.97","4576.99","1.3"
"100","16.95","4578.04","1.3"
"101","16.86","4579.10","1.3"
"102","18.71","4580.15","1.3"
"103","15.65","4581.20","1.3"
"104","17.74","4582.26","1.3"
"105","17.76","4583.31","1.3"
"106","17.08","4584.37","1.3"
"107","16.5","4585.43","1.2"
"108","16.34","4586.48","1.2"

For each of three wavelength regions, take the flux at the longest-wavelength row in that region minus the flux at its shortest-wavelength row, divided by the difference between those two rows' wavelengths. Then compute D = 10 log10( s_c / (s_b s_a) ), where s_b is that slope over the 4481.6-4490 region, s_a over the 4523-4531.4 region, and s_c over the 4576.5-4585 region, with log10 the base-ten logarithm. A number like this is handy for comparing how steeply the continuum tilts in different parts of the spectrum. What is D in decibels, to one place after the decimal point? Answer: -6.5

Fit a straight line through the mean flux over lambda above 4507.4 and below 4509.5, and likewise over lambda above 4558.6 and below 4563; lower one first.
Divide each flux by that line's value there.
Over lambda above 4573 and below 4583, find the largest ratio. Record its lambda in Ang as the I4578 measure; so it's 4580.15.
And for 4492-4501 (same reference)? 4495.52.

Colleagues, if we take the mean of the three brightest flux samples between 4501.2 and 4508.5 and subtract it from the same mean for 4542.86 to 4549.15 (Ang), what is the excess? -1.9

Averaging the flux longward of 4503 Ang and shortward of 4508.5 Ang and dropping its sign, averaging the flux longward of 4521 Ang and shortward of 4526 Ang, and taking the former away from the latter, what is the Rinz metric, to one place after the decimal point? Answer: -1.9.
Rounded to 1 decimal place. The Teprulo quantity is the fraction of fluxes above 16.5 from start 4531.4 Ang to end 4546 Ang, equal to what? 0.4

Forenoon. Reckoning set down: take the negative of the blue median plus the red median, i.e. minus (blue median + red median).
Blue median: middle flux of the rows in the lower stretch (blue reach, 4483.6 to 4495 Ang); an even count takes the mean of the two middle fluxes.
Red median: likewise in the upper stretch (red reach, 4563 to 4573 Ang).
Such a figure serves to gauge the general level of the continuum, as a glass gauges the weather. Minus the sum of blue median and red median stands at -33.0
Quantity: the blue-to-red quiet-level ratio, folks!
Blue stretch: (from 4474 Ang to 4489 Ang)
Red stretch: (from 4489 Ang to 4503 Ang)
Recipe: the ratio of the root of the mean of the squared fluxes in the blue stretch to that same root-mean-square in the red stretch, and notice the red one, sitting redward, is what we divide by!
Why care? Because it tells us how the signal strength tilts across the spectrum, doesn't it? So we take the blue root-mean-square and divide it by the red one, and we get 0.989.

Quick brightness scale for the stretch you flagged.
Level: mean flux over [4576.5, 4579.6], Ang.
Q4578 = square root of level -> 4.11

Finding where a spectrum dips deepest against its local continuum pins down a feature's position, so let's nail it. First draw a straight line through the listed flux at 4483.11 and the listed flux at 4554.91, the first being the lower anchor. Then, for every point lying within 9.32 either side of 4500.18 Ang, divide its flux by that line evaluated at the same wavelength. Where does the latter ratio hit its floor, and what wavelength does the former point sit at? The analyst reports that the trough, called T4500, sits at 4492.41 Ang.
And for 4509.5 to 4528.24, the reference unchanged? 4524.59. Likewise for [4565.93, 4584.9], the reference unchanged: 4569.62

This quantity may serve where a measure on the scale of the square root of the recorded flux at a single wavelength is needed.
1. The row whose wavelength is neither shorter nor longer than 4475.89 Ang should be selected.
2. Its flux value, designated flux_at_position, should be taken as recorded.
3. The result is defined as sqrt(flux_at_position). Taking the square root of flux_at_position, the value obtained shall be 4.06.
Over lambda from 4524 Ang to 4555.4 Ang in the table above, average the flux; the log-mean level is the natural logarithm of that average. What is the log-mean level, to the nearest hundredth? 2.77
